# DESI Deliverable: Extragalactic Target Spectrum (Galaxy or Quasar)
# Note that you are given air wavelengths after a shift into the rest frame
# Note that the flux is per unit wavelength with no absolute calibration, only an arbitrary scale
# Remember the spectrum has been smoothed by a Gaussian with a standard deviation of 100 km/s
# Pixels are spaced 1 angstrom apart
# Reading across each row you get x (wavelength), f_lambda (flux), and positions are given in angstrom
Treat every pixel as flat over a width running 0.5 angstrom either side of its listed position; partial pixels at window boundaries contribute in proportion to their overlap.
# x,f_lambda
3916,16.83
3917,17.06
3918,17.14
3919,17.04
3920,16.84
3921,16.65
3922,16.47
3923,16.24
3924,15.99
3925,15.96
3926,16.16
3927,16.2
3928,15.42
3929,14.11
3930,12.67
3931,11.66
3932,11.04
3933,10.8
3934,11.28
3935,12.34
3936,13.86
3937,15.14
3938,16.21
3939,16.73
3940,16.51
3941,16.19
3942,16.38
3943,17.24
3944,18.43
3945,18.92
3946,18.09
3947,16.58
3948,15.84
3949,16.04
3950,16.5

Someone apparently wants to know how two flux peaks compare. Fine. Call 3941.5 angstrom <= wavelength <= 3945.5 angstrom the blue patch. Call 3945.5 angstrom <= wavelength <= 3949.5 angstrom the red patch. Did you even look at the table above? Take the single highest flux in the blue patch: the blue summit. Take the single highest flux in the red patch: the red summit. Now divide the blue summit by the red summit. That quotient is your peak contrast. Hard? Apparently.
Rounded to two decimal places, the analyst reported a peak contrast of 1.05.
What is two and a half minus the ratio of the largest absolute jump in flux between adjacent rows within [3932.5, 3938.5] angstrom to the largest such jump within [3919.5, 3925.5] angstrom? -3.6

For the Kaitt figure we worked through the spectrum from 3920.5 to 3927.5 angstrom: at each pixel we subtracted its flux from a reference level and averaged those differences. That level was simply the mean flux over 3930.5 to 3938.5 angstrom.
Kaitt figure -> -3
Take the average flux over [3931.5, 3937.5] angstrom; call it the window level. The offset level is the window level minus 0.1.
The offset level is 12.3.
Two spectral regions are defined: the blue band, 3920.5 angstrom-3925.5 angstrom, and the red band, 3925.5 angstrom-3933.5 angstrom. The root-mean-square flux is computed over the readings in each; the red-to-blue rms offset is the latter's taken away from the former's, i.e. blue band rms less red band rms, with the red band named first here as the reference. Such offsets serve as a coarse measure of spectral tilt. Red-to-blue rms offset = 3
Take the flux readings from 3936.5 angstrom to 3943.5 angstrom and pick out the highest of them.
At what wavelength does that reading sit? 3943 angstrom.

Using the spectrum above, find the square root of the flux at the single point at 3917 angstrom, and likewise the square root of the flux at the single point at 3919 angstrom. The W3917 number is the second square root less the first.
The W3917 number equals 0.00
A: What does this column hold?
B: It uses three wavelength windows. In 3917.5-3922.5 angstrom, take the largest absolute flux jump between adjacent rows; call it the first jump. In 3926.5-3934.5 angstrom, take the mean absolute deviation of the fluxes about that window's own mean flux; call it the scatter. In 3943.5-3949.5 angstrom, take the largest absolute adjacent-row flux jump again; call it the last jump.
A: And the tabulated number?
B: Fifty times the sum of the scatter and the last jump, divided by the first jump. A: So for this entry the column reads 817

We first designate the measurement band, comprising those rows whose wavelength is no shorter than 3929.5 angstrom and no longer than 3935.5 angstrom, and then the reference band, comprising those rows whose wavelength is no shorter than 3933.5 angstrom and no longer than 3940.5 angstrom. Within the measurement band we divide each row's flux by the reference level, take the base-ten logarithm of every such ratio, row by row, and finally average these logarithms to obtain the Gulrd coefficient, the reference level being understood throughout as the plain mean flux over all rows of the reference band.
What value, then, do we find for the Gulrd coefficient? -0.099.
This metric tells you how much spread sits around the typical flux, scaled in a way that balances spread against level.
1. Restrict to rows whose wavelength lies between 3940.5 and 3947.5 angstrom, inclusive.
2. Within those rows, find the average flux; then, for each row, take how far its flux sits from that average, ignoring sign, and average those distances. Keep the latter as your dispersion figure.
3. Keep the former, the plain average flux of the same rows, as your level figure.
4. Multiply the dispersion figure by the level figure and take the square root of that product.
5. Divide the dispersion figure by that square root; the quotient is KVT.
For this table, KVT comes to 0.23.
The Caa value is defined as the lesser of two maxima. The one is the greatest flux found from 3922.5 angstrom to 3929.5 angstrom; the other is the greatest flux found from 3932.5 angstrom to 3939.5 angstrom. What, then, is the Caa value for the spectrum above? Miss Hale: 16.2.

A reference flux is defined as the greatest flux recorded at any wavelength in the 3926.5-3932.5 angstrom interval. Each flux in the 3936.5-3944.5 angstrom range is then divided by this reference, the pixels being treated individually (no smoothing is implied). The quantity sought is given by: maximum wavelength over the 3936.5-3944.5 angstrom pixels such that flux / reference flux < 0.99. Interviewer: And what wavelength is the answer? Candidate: 3937 angstrom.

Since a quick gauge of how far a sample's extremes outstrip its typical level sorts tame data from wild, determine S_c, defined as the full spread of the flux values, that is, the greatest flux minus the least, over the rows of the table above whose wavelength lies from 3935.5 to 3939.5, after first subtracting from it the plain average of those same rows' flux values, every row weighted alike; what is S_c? -13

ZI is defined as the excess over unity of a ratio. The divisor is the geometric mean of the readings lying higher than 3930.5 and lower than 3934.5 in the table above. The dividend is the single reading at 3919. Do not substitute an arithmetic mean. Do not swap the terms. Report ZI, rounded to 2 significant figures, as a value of 0.52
